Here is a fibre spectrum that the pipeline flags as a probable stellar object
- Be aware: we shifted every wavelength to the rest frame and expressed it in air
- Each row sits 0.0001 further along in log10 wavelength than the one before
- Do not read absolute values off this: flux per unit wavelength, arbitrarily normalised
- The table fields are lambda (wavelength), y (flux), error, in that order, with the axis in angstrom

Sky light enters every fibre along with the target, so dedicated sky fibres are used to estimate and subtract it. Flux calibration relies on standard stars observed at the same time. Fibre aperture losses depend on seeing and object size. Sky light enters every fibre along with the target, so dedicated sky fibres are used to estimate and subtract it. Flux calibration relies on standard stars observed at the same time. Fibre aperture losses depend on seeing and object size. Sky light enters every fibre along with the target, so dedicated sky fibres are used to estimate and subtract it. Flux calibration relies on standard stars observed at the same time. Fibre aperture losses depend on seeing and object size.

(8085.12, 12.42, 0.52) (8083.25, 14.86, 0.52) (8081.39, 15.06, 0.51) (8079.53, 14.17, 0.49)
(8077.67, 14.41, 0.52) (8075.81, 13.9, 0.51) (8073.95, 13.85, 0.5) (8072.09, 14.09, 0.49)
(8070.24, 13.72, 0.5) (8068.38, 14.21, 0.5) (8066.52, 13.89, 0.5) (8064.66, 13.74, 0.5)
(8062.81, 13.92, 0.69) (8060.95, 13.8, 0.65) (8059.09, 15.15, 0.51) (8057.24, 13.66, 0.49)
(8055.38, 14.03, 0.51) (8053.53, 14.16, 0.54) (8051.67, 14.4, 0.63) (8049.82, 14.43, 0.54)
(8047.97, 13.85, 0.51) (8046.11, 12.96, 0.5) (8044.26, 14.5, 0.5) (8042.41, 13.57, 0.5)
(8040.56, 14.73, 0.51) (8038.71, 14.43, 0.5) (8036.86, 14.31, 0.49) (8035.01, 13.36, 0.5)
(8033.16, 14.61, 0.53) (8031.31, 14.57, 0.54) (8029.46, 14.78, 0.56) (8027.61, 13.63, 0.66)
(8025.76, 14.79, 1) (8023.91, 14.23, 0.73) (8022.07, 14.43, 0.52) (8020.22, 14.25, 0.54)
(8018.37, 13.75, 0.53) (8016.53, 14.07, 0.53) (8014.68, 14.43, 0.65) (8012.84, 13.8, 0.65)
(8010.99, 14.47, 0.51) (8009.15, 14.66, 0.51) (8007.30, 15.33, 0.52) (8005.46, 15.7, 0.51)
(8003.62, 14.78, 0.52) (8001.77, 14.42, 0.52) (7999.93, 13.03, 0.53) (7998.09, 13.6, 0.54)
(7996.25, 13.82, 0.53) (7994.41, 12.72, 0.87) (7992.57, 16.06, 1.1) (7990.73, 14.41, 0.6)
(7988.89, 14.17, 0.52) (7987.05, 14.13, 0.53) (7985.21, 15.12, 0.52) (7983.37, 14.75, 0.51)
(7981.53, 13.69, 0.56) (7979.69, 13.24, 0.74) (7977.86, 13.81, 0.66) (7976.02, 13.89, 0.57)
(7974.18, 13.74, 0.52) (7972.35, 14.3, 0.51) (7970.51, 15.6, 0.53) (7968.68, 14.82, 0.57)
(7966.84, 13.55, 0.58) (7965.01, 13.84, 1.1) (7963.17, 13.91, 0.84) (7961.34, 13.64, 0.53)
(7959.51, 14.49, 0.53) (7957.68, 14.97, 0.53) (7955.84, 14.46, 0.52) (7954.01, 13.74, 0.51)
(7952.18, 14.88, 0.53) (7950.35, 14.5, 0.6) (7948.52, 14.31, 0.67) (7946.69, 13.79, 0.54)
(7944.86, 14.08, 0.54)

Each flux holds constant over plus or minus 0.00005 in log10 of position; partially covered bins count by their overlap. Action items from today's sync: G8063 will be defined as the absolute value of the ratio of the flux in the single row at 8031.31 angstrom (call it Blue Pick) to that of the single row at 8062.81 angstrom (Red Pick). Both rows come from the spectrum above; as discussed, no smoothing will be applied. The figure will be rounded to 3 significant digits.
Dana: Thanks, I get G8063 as 1.05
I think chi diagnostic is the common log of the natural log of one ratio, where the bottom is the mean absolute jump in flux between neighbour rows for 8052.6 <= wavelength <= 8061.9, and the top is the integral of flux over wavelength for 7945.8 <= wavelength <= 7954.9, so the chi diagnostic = 0.703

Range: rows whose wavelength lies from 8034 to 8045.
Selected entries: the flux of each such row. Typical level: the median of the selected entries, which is 14.4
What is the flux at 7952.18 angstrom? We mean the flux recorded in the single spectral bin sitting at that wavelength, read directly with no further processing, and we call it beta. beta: 14.88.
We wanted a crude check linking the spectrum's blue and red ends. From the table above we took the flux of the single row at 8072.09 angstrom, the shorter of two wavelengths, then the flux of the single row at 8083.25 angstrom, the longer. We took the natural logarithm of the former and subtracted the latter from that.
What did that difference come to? -12.2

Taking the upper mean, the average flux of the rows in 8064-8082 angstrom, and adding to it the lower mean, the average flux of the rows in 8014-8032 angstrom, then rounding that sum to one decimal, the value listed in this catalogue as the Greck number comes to 28.4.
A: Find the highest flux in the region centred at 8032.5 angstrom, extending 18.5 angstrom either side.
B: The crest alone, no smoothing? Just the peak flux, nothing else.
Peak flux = 14.79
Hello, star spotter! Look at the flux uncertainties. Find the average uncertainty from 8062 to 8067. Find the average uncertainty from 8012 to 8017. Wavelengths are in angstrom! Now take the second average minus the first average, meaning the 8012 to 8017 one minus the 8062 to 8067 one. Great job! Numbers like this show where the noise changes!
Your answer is 0.05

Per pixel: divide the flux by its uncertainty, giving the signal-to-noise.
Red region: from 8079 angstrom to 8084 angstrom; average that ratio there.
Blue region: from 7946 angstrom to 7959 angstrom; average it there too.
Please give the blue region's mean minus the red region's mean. -3.0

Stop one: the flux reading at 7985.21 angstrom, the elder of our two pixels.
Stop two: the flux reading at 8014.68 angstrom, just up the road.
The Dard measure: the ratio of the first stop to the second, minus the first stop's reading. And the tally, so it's -14.1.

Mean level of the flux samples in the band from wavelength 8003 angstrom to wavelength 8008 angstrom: 15.3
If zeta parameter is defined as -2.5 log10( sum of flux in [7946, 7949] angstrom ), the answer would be -3.6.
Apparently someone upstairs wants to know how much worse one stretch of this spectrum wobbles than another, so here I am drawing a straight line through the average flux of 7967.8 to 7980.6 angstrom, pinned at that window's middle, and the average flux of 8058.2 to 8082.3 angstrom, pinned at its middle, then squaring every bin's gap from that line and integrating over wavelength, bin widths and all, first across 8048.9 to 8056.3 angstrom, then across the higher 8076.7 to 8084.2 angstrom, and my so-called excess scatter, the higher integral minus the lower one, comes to 2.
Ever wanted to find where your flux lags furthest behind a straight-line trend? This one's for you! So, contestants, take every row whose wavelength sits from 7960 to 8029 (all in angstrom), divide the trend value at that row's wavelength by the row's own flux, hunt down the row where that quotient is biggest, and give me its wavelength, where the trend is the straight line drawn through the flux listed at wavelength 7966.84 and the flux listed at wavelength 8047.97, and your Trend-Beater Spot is 7994.41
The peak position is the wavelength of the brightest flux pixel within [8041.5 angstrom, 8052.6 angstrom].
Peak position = 8044.26 angstrom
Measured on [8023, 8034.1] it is 8025.76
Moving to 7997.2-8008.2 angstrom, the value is 8005.46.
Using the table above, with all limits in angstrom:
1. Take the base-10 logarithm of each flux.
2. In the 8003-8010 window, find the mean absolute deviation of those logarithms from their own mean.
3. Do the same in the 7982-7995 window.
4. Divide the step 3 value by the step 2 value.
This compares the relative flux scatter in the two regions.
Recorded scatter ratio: 1.9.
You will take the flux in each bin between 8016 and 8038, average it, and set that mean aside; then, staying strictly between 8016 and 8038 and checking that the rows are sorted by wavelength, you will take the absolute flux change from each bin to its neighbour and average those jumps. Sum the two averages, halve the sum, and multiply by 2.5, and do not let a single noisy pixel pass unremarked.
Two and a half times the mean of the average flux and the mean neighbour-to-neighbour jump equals 18.5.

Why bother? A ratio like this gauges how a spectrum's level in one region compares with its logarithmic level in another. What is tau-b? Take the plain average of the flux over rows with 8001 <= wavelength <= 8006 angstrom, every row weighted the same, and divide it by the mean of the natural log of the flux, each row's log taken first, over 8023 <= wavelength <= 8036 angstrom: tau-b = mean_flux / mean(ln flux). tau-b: 5.6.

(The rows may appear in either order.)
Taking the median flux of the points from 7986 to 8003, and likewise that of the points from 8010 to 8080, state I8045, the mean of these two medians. 14.15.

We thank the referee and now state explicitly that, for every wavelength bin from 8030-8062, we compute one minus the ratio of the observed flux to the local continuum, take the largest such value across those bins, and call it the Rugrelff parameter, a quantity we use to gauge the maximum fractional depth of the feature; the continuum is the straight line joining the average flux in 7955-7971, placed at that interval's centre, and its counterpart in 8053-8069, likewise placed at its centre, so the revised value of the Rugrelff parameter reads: 0.081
